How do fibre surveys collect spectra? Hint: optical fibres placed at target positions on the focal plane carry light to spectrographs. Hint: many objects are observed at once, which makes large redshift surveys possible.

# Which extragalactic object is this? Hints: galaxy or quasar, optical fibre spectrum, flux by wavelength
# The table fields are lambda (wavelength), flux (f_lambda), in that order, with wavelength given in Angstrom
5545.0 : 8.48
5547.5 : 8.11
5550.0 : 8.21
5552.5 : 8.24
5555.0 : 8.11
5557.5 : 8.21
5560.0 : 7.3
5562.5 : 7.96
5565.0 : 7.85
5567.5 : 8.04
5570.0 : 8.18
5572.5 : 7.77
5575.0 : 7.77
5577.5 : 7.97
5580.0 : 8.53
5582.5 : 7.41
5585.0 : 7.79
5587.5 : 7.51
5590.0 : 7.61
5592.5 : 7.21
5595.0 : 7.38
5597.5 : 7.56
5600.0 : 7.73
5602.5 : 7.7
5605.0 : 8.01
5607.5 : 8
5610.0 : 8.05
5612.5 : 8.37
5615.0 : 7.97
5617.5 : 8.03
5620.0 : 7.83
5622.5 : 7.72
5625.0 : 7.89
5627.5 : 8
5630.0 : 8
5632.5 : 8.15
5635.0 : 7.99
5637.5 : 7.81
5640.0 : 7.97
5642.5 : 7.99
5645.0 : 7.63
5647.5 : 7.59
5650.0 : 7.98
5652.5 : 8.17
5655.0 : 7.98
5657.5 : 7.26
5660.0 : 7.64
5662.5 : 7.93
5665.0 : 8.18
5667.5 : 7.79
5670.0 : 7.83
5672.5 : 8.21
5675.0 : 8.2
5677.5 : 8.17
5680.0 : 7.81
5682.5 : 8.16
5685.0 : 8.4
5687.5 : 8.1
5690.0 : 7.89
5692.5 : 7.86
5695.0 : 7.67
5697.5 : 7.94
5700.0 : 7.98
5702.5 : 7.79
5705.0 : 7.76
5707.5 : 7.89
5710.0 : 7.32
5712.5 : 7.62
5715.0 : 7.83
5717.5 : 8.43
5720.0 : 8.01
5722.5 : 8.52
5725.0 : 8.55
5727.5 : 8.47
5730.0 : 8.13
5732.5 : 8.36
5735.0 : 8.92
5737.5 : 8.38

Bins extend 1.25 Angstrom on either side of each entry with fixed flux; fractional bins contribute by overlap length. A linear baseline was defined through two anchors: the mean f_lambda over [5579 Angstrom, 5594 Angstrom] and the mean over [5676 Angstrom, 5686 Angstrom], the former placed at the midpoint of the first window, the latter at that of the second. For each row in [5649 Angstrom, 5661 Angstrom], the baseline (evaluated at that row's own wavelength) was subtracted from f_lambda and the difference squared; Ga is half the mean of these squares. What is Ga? 0.076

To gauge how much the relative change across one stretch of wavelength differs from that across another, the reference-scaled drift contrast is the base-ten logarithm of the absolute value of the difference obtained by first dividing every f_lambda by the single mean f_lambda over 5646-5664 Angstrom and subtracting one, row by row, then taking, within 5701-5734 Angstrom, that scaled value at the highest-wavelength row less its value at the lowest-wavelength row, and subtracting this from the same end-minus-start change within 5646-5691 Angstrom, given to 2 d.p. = -1.46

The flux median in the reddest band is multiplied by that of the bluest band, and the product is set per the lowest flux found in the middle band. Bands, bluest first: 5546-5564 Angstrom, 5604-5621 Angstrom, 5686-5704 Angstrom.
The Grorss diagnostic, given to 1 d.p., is 8.2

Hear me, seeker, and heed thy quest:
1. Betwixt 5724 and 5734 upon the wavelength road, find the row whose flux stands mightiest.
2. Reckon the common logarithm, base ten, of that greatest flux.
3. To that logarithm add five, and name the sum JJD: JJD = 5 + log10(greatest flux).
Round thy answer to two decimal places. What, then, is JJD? 5.93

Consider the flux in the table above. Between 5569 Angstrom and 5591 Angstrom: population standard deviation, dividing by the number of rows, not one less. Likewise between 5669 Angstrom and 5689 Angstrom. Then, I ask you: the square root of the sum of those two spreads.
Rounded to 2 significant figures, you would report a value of 0.72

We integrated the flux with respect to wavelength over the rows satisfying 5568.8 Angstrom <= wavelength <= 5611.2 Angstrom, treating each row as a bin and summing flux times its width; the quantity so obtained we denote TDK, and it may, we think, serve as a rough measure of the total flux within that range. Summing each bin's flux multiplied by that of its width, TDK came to 330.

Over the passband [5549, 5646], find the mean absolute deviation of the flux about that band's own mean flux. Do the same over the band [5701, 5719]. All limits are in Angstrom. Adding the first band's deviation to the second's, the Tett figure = 0.44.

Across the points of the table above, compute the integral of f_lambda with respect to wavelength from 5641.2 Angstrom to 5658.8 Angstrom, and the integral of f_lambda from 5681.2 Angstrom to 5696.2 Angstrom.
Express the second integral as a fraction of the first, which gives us 0.88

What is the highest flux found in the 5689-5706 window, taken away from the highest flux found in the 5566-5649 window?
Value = 0.55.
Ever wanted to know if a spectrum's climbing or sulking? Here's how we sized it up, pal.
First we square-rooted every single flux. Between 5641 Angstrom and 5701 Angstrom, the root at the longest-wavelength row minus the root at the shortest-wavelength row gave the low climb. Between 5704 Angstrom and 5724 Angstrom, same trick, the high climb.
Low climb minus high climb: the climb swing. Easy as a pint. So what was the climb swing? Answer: -0.13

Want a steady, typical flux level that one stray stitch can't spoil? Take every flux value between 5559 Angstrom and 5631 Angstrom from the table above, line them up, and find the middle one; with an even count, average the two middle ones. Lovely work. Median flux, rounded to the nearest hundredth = 7.85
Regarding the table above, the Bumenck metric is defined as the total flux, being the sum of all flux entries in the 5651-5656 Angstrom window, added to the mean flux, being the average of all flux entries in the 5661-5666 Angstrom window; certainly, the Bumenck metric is 24.2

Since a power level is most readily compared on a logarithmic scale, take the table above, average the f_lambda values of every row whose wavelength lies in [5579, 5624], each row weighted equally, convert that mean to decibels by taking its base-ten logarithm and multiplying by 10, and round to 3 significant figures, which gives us 8.92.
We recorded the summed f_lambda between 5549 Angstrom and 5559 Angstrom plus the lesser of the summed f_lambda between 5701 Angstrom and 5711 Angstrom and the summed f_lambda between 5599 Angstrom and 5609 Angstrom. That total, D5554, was 63.5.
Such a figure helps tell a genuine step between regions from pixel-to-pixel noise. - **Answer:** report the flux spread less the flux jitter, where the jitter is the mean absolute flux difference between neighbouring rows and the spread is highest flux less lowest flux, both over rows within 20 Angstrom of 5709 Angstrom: 0.99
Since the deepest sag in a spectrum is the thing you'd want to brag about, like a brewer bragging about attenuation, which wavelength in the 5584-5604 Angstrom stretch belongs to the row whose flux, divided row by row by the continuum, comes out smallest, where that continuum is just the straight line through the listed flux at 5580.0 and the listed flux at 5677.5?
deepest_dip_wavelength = 5592.5 Angstrom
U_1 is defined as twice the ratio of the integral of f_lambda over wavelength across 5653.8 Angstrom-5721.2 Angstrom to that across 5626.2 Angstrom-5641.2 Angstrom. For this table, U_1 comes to 8.9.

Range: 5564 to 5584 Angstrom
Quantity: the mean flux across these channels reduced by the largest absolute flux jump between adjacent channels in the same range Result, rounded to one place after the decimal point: 6.8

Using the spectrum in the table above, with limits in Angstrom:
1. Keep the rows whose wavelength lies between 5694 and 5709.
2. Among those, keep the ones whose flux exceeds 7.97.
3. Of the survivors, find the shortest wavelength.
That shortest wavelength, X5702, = 5700.0 Angstrom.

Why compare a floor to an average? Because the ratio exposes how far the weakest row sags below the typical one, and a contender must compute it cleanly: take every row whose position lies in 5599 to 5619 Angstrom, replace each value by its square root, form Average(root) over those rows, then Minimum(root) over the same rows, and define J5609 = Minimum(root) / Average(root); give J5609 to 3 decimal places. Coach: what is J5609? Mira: 0.982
